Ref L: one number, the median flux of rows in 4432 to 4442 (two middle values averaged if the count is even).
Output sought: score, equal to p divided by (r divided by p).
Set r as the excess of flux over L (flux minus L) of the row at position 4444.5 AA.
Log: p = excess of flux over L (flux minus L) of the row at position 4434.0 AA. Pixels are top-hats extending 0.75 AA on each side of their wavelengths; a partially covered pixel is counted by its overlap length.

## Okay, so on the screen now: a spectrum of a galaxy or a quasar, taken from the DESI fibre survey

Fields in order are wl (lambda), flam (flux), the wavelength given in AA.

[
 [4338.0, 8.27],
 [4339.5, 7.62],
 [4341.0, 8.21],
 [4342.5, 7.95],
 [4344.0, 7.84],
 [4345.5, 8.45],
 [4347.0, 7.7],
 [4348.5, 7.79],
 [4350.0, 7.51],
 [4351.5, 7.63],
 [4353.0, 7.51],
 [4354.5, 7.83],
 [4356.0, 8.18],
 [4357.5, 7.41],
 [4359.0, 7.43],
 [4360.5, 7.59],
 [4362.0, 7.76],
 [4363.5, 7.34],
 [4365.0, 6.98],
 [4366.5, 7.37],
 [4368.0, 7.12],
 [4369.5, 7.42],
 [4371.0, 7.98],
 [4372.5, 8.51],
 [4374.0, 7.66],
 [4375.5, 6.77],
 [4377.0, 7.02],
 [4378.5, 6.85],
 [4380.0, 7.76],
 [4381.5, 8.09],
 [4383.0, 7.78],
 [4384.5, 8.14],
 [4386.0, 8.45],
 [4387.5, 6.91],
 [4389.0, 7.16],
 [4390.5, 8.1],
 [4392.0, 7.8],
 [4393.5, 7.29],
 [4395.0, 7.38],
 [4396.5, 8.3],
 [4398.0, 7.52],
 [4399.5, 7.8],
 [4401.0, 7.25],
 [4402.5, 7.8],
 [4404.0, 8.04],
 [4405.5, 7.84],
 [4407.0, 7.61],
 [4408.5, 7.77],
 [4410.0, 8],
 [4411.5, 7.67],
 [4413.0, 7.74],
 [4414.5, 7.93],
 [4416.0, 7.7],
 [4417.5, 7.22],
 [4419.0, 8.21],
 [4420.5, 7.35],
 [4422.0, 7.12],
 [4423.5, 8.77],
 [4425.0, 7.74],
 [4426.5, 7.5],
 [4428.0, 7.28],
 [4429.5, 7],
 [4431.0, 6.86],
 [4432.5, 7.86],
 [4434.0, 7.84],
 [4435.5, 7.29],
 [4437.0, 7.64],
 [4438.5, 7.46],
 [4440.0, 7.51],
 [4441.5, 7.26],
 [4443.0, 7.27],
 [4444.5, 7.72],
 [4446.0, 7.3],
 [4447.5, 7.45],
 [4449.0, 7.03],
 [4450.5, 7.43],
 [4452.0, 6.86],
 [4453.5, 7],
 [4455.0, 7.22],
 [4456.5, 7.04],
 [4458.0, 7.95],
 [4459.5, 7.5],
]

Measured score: 0.5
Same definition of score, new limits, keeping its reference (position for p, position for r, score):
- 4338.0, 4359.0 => -7.2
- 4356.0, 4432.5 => 1.3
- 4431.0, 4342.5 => 1.0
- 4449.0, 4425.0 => 1.0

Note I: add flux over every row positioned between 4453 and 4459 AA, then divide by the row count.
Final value 7.30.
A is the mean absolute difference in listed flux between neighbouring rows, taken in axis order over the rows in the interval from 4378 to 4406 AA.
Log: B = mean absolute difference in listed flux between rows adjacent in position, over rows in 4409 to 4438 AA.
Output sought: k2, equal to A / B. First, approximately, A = 0.52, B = 0.492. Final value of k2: 1.06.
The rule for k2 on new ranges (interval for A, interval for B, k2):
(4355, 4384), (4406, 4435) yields 0.91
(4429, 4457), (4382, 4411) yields 0.65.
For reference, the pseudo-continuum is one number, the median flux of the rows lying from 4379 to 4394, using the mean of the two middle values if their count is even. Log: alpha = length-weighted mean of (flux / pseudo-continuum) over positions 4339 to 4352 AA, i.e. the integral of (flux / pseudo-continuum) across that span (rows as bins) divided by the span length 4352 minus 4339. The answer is 1.01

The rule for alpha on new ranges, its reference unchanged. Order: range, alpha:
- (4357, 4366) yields 0.95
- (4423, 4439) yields 0.97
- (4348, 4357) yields 0.99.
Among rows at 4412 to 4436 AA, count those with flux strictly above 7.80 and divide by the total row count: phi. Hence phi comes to 0.31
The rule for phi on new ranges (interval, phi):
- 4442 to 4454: 0.00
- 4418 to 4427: 0.33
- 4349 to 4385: 0.25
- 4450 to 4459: 0.17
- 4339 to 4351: 0.50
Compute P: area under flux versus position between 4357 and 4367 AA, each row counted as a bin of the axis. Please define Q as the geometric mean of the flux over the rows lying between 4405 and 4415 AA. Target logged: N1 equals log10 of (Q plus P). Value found 1.91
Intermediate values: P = 74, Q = 7.79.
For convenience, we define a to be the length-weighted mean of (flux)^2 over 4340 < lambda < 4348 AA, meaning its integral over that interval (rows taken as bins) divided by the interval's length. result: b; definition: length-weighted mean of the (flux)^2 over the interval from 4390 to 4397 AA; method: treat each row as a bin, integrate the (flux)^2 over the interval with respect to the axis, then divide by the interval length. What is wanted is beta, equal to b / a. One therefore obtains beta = 0.94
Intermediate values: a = 64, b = 60.1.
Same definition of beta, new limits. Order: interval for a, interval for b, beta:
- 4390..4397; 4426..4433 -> 0.88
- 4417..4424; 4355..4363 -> 0.98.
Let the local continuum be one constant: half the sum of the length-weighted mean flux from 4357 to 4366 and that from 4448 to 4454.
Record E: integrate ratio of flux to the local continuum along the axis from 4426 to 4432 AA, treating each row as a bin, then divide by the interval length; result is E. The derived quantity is 0.99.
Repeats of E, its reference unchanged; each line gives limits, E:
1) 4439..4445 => 1.02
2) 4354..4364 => 1.05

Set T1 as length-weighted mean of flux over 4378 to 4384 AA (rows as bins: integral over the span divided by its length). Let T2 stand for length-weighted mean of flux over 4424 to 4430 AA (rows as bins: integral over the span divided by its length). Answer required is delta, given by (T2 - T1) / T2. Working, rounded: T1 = 7.67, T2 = 7.5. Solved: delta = -0.030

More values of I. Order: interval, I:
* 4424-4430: 7.38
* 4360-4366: 7.42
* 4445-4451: 7.30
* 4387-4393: 7.49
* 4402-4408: 7.82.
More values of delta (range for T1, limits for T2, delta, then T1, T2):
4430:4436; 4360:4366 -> -0.006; 7.45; 7.4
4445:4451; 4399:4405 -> 0.053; 7.31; 7.7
